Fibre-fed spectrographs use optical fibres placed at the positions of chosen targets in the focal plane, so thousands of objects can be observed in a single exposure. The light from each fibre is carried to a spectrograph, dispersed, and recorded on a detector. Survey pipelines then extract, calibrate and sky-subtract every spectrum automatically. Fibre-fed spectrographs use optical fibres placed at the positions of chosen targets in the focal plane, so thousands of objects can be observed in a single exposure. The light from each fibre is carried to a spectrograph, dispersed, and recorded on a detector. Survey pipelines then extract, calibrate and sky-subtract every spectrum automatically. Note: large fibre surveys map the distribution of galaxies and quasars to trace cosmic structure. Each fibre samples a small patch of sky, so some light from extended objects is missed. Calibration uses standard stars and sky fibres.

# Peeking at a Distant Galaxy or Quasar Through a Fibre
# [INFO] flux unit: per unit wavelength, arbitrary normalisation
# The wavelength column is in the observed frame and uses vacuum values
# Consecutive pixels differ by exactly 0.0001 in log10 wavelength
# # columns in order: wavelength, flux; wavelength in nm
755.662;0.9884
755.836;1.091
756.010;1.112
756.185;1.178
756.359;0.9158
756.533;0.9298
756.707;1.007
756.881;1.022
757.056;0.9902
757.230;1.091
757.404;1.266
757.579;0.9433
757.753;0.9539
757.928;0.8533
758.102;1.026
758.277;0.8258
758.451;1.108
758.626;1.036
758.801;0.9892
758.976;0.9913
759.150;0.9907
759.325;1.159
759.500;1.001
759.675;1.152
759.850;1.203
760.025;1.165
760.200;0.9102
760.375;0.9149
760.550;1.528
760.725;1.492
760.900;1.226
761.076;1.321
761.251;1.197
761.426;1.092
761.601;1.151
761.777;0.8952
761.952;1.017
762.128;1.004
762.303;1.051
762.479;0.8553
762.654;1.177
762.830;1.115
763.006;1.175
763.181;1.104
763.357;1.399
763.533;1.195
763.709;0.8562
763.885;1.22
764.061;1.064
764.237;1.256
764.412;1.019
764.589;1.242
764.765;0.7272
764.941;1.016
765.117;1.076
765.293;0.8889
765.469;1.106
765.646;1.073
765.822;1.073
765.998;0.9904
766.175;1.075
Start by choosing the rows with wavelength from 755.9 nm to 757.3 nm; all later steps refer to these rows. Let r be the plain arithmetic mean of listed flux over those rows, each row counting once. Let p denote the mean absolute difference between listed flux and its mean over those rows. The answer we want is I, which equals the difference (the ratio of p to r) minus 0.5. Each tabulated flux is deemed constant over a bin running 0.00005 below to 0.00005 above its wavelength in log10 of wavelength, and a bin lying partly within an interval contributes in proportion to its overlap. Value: -0.430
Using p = 0.07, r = 1.03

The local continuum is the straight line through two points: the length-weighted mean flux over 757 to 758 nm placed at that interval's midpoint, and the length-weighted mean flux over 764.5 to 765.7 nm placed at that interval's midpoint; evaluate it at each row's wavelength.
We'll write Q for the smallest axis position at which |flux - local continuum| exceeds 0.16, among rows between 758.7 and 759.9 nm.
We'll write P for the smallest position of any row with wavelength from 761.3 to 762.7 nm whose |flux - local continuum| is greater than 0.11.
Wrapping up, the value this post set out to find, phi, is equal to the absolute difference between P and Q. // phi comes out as 1.75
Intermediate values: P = 761.601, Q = 759.850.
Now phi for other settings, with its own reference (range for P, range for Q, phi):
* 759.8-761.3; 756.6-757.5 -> 2.45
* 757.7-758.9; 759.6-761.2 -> 1.92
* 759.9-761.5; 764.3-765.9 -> 4.56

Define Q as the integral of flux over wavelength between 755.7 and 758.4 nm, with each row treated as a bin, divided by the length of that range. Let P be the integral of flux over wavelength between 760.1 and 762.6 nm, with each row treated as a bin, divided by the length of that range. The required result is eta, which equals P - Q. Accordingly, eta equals 0.105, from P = 1.12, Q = 1.01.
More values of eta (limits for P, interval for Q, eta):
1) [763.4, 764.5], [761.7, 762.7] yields 0.120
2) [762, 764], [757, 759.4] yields 0.086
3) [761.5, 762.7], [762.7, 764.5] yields -0.124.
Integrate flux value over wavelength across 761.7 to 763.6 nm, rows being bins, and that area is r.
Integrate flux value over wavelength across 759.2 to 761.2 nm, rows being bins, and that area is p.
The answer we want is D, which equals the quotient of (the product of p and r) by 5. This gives 0.98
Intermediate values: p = 2.4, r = 2.07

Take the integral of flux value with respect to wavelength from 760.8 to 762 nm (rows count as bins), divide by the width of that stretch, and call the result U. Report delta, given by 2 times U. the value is 2.27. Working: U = 1.14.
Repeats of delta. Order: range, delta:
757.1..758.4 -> 2.00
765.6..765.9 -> 2.15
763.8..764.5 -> 2.28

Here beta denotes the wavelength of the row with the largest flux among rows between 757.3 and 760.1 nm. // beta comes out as 757.404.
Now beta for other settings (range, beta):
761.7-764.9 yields 763.357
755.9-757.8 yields 757.404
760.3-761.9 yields 760.550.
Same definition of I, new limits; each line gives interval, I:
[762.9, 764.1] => -0.398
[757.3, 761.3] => -0.362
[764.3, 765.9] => -0.403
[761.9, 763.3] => -0.424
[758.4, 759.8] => -0.439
